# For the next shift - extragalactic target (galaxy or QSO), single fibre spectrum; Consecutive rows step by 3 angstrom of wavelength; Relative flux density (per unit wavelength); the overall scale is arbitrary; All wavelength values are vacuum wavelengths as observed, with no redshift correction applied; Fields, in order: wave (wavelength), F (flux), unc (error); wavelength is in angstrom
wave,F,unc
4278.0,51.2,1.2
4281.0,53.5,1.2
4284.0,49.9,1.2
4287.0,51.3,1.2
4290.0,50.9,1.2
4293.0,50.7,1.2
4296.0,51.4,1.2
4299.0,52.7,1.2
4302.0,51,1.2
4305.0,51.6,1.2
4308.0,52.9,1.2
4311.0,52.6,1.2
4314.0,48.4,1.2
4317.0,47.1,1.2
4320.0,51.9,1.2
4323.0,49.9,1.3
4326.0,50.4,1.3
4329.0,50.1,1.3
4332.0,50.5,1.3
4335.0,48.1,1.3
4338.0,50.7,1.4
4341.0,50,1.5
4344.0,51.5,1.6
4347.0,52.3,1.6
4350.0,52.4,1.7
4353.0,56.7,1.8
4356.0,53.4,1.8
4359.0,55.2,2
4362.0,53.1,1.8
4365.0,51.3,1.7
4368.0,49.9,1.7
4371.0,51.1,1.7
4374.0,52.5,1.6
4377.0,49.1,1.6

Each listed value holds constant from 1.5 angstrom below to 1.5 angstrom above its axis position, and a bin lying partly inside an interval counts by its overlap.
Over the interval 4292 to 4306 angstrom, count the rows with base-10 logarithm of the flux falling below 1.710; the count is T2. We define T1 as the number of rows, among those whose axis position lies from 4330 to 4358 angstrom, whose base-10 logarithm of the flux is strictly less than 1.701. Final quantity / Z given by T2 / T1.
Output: 1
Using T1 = 2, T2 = 2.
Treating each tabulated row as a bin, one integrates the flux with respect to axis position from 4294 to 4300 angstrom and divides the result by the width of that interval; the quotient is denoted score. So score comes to 51.9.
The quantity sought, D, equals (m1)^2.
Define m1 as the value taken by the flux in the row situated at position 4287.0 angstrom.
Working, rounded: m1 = 51.3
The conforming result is 2632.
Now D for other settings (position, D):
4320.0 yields 2694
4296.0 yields 2642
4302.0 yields 2601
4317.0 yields 2218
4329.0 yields 2510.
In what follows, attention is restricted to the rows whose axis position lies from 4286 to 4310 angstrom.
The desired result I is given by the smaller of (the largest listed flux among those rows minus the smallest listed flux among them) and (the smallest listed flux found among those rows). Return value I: 2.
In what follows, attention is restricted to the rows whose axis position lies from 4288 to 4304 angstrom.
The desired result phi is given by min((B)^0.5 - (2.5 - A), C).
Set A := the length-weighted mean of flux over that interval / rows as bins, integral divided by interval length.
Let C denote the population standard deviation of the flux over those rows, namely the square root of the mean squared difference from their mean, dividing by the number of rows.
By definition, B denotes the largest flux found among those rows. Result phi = 0.7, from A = 51.3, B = 52.7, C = 0.7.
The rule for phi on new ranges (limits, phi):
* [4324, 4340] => 0.9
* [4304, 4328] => 1.9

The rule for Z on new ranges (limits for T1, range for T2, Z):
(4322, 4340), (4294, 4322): 1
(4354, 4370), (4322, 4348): 7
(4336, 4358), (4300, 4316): 2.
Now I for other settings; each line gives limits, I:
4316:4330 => 5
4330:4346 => 3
